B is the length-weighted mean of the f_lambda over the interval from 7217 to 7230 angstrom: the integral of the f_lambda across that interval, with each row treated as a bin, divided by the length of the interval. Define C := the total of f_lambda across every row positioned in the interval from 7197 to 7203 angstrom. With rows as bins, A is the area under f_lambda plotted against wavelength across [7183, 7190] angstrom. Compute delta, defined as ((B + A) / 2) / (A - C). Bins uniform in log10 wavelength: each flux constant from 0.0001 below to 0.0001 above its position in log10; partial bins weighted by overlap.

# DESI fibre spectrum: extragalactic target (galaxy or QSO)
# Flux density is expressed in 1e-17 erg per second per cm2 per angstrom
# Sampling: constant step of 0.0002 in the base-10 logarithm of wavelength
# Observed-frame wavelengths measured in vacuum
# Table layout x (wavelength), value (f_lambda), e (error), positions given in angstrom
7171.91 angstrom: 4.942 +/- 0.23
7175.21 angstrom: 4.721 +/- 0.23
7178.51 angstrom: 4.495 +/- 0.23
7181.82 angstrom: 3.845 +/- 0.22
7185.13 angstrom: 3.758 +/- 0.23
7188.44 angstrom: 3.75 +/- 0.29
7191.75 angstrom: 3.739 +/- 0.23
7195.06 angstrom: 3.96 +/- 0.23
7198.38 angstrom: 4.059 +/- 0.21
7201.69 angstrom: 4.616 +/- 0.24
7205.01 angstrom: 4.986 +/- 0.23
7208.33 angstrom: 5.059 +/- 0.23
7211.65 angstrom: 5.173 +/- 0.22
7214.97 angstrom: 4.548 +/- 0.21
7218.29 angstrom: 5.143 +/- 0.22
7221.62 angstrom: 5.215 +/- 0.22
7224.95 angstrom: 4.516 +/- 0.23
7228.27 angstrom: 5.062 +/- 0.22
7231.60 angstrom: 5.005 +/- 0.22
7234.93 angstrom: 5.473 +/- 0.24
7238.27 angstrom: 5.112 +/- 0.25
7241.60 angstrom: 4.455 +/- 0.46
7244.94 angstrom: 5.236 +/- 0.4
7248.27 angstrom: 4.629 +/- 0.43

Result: 0.89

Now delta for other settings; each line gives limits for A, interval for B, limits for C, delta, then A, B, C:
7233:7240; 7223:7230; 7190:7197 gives 0.71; 37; 4.81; 7.7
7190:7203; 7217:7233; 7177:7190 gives 0.78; 53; 4.98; 15.8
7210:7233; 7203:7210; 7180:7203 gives 0.69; 114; 5.00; 27.7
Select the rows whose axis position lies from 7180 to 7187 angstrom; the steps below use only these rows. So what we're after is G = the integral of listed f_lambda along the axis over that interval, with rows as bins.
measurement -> 27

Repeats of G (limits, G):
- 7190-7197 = 27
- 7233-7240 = 37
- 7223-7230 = 34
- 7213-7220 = 34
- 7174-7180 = 28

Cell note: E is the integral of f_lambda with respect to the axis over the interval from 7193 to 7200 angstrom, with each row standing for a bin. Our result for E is 27.9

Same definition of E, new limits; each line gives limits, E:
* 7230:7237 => 36.6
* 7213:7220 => 34.0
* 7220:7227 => 34.1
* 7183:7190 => 26.3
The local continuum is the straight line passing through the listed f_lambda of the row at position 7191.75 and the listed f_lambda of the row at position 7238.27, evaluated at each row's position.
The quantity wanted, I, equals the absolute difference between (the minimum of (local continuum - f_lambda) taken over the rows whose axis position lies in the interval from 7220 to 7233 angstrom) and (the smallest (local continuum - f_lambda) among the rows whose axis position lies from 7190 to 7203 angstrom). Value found 0.01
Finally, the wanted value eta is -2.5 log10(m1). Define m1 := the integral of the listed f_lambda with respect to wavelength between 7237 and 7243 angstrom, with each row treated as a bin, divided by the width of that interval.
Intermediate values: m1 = 4.78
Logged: -1.70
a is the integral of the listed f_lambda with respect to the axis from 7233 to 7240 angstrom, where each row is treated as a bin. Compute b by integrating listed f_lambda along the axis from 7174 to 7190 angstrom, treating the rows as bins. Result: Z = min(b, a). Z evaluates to 37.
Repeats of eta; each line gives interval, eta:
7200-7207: -1.71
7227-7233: -1.75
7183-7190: -1.44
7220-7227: -1.72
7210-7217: -1.72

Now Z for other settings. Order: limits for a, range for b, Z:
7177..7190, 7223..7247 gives 51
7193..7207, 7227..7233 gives 30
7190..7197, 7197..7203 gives 26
